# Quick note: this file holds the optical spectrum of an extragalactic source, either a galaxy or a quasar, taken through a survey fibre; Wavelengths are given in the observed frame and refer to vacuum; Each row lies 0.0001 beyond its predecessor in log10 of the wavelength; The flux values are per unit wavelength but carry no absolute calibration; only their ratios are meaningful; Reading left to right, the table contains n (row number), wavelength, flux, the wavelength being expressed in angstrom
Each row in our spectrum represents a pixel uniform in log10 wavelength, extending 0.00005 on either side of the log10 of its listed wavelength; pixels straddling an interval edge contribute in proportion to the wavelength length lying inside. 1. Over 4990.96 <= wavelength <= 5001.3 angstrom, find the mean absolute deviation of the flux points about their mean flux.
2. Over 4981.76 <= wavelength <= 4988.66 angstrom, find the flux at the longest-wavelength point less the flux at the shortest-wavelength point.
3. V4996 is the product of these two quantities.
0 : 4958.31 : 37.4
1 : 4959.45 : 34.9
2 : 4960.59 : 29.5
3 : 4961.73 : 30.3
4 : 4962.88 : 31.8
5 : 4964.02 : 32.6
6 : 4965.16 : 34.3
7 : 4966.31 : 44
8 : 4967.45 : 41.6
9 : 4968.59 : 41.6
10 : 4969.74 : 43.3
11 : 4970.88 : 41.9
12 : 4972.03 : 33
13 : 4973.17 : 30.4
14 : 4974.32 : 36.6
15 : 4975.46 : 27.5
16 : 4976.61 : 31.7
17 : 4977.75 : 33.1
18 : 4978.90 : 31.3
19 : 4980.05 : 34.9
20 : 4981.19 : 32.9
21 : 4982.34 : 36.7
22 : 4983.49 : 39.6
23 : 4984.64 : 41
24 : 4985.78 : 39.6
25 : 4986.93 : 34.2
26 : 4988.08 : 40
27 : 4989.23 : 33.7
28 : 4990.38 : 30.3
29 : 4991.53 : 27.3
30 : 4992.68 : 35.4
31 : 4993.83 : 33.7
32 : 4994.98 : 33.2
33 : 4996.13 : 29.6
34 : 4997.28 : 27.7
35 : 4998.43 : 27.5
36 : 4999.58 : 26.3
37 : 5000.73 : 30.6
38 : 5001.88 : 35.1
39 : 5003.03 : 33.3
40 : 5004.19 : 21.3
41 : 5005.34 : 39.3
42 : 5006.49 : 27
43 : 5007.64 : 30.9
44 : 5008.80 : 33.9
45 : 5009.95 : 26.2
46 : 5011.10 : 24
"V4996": 9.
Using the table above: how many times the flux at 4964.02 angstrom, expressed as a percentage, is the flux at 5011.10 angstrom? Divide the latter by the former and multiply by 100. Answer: 74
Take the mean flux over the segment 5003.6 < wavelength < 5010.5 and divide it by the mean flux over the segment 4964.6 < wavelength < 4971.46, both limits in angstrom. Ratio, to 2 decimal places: 0.72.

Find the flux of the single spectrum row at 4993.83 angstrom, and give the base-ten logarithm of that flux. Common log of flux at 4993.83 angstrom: 1.53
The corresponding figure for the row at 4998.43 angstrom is 1.44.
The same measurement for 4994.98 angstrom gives 1.52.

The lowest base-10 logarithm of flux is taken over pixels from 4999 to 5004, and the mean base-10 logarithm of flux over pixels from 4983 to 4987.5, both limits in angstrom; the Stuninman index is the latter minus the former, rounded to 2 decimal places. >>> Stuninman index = 0.17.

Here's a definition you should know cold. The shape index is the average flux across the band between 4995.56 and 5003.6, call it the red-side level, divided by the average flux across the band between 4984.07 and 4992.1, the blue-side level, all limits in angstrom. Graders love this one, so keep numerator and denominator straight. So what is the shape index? 0.85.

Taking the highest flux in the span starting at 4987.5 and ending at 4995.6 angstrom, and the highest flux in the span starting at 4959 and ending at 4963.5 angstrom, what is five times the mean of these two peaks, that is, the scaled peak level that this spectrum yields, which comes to 187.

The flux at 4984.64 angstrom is 41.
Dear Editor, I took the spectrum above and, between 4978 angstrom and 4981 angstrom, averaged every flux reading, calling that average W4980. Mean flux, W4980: 33.1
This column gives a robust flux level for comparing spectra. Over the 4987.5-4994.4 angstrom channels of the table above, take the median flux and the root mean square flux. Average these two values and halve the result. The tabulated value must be 17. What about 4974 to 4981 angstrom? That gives 16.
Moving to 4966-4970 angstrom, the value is 21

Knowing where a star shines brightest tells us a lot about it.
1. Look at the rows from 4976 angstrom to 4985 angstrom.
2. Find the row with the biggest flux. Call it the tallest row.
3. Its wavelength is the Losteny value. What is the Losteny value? 4984.64 angstrom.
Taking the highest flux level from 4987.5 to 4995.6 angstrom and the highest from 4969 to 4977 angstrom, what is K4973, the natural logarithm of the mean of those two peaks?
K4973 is 3.729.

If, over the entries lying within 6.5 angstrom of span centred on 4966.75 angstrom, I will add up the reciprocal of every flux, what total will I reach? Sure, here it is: 0.154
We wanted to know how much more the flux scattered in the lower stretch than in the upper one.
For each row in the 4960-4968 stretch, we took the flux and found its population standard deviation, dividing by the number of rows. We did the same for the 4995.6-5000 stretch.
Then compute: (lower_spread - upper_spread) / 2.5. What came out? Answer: 1.6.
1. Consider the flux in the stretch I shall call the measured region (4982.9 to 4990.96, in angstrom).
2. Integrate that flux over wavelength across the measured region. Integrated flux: 297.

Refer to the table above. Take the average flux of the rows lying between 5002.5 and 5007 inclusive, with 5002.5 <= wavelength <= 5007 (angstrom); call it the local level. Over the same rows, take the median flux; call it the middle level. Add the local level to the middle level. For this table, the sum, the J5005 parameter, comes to 60.4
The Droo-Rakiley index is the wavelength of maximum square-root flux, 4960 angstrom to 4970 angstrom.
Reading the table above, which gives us 4966.31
